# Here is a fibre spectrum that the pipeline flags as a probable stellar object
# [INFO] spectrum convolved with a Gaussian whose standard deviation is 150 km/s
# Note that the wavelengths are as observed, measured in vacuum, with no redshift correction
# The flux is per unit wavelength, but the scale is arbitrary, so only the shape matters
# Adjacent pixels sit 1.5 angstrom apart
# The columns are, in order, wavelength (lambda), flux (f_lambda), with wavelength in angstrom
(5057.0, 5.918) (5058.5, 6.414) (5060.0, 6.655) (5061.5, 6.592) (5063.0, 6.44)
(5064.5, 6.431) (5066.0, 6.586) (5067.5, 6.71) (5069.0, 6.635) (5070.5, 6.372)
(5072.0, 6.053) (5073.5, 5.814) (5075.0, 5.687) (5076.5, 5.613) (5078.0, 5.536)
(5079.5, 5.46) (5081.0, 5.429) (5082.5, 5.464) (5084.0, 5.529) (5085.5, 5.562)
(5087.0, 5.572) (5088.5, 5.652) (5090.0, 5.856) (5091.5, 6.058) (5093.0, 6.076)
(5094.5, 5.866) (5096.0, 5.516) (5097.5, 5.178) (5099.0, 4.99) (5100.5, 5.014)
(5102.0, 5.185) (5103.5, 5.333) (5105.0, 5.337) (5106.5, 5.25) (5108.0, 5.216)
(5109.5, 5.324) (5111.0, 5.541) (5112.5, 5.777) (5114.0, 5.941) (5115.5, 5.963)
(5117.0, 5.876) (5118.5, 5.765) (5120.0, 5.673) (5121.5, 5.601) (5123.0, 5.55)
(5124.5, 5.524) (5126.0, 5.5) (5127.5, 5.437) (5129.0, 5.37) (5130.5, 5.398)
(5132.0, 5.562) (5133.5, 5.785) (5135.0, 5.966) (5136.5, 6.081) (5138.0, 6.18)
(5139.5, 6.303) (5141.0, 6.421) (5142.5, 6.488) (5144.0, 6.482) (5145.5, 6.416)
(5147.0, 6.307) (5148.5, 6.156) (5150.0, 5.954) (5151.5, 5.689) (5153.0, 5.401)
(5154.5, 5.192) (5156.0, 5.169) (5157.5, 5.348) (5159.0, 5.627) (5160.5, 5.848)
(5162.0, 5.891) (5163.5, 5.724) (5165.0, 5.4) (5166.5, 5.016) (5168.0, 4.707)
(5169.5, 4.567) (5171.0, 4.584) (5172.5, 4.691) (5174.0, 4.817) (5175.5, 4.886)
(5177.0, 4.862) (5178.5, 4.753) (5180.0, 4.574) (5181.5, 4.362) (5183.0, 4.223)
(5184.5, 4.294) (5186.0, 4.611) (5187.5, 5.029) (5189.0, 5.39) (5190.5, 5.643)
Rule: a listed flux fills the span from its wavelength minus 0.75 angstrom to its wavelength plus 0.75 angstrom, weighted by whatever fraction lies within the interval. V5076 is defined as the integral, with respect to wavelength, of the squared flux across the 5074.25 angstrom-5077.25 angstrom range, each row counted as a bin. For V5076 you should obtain 96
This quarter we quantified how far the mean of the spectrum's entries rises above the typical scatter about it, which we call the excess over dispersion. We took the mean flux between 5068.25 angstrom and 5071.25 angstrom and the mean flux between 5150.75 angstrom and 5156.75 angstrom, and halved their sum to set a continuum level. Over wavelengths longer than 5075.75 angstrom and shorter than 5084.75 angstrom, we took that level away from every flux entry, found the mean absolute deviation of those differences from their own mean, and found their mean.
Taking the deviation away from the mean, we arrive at -0.48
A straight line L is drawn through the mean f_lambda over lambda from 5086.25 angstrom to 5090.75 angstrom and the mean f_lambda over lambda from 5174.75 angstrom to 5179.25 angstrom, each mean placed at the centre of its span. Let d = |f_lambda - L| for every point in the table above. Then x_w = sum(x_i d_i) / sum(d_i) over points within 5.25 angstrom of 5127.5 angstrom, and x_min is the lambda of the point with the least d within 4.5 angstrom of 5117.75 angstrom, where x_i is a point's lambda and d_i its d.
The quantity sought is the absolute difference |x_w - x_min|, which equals 6.1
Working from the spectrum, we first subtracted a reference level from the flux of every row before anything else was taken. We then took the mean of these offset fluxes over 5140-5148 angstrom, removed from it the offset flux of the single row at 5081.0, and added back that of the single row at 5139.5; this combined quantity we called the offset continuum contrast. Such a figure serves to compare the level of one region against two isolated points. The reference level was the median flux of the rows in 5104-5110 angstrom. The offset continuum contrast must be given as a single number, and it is 2.0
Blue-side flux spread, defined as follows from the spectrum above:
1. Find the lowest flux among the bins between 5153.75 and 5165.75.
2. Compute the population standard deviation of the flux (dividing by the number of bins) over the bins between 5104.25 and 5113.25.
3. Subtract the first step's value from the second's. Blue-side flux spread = -5.0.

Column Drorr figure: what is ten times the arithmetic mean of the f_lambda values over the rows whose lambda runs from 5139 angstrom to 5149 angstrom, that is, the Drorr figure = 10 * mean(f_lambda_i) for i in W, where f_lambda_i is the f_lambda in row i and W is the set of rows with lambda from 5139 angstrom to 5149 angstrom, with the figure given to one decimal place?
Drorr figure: 63.7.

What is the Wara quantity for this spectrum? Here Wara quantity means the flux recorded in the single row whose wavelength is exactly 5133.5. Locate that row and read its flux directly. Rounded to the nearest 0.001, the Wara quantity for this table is 5.785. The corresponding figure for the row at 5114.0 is 5.941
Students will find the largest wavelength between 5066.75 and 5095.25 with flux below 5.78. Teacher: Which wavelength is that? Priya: 5088.5 angstrom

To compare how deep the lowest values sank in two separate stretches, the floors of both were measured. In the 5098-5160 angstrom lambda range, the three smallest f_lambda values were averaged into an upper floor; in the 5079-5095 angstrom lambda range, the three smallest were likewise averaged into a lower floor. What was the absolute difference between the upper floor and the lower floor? 0.39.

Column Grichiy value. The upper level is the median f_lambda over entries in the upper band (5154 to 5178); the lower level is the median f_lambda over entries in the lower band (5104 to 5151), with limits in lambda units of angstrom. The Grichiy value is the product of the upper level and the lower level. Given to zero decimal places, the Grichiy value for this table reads 29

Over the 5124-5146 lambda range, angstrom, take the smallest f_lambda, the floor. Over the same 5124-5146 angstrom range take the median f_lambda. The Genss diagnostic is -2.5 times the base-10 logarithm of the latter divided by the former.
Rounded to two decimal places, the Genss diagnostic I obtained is -0.11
